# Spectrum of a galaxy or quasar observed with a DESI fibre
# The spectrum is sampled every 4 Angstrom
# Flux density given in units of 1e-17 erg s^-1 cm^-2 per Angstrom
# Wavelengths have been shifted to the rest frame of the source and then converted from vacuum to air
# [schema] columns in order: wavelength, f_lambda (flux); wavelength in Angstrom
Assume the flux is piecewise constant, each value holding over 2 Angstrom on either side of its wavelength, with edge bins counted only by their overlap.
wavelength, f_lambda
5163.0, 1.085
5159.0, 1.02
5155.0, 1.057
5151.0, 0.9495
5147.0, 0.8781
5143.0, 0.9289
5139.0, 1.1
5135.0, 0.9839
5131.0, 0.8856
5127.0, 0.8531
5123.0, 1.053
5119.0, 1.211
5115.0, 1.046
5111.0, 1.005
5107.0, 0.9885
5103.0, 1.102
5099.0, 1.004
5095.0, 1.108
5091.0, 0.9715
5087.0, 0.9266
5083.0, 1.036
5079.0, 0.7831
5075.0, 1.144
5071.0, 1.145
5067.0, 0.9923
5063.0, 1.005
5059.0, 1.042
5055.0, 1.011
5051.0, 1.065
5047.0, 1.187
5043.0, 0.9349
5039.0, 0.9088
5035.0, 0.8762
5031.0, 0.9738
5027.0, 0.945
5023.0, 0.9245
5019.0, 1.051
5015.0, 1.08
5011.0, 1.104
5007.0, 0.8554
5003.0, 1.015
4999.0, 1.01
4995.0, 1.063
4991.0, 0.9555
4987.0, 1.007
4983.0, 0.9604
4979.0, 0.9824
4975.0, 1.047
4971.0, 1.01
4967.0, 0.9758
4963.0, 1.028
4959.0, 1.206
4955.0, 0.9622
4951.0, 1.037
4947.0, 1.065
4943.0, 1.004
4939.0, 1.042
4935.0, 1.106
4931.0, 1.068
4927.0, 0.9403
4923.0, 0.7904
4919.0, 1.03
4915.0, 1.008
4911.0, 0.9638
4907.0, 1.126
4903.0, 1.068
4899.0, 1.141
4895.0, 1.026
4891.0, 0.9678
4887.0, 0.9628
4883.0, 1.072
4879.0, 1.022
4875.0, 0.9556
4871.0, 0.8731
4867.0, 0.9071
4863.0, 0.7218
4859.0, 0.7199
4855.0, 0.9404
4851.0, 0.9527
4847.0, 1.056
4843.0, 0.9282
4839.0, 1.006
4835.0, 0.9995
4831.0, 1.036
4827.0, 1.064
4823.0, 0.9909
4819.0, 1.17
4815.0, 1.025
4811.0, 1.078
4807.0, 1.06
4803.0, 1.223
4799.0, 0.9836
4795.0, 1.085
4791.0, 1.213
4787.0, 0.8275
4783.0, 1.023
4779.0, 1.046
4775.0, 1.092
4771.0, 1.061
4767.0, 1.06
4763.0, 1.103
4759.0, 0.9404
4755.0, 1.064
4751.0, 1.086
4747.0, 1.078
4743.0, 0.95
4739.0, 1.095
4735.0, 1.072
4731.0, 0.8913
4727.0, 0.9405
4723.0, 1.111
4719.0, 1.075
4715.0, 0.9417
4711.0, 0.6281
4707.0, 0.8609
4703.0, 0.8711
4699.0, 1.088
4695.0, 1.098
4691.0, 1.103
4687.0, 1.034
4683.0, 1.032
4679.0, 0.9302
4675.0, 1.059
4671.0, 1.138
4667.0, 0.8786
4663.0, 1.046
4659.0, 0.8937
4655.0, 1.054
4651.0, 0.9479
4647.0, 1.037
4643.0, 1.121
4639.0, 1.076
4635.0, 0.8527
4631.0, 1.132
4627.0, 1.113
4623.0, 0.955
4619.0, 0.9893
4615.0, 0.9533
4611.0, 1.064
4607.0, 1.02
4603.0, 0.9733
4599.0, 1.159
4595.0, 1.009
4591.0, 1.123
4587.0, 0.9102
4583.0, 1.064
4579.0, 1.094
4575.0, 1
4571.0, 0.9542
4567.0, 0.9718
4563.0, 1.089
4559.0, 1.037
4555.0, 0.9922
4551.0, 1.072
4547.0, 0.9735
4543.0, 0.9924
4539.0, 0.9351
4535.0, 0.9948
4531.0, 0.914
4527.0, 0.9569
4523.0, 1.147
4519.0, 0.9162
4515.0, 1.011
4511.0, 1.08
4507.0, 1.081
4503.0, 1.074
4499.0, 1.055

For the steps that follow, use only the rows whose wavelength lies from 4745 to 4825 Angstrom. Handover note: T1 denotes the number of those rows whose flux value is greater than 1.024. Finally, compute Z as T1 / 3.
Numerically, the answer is 5.0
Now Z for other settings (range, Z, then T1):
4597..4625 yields 0.7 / 2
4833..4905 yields 1.7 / 5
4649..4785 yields 7.0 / 21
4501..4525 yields 1.3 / 4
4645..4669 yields 1.0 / 3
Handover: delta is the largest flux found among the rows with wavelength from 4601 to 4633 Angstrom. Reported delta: 1.132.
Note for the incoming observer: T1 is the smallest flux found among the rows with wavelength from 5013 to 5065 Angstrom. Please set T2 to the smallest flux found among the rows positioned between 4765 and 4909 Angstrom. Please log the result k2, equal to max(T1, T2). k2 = 0.88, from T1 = 0.8762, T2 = 0.7199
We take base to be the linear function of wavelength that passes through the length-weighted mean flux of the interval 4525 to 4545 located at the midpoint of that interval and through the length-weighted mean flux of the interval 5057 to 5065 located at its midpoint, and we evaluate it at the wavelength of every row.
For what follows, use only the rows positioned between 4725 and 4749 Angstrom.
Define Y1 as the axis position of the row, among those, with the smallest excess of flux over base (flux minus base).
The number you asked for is 4731.0 Angstrom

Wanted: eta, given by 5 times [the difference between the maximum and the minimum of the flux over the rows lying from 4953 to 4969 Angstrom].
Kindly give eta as 1.2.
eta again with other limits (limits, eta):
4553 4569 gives 0.6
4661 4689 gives 1.3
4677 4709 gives 1.2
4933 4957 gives 0.7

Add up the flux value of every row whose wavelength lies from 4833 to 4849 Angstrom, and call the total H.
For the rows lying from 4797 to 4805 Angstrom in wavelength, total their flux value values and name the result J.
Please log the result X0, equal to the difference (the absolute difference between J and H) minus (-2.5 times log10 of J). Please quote 2.6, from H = 4.0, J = 2.2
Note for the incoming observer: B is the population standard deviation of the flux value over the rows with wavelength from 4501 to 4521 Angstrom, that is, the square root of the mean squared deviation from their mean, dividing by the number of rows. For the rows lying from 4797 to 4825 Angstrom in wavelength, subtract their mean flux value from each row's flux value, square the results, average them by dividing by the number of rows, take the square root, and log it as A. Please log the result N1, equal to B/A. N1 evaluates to 0.8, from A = 0.084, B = 0.064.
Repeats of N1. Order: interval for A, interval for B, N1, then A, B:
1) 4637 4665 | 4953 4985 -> 1.0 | 0.072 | 0.076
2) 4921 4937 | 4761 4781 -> 0.2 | 0.124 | 0.021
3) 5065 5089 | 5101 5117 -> 0.3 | 0.126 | 0.044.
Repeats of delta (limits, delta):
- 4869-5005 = 1.206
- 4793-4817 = 1.223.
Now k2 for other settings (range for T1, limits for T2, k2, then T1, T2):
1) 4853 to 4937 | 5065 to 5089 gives 0.78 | 0.7199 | 0.7831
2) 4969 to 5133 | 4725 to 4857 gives 0.83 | 0.7831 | 0.8275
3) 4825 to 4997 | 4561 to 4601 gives 0.91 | 0.7199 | 0.9102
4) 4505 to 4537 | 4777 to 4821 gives 0.91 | 0.914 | 0.8275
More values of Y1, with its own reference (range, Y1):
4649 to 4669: 4667.0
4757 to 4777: 4759.0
